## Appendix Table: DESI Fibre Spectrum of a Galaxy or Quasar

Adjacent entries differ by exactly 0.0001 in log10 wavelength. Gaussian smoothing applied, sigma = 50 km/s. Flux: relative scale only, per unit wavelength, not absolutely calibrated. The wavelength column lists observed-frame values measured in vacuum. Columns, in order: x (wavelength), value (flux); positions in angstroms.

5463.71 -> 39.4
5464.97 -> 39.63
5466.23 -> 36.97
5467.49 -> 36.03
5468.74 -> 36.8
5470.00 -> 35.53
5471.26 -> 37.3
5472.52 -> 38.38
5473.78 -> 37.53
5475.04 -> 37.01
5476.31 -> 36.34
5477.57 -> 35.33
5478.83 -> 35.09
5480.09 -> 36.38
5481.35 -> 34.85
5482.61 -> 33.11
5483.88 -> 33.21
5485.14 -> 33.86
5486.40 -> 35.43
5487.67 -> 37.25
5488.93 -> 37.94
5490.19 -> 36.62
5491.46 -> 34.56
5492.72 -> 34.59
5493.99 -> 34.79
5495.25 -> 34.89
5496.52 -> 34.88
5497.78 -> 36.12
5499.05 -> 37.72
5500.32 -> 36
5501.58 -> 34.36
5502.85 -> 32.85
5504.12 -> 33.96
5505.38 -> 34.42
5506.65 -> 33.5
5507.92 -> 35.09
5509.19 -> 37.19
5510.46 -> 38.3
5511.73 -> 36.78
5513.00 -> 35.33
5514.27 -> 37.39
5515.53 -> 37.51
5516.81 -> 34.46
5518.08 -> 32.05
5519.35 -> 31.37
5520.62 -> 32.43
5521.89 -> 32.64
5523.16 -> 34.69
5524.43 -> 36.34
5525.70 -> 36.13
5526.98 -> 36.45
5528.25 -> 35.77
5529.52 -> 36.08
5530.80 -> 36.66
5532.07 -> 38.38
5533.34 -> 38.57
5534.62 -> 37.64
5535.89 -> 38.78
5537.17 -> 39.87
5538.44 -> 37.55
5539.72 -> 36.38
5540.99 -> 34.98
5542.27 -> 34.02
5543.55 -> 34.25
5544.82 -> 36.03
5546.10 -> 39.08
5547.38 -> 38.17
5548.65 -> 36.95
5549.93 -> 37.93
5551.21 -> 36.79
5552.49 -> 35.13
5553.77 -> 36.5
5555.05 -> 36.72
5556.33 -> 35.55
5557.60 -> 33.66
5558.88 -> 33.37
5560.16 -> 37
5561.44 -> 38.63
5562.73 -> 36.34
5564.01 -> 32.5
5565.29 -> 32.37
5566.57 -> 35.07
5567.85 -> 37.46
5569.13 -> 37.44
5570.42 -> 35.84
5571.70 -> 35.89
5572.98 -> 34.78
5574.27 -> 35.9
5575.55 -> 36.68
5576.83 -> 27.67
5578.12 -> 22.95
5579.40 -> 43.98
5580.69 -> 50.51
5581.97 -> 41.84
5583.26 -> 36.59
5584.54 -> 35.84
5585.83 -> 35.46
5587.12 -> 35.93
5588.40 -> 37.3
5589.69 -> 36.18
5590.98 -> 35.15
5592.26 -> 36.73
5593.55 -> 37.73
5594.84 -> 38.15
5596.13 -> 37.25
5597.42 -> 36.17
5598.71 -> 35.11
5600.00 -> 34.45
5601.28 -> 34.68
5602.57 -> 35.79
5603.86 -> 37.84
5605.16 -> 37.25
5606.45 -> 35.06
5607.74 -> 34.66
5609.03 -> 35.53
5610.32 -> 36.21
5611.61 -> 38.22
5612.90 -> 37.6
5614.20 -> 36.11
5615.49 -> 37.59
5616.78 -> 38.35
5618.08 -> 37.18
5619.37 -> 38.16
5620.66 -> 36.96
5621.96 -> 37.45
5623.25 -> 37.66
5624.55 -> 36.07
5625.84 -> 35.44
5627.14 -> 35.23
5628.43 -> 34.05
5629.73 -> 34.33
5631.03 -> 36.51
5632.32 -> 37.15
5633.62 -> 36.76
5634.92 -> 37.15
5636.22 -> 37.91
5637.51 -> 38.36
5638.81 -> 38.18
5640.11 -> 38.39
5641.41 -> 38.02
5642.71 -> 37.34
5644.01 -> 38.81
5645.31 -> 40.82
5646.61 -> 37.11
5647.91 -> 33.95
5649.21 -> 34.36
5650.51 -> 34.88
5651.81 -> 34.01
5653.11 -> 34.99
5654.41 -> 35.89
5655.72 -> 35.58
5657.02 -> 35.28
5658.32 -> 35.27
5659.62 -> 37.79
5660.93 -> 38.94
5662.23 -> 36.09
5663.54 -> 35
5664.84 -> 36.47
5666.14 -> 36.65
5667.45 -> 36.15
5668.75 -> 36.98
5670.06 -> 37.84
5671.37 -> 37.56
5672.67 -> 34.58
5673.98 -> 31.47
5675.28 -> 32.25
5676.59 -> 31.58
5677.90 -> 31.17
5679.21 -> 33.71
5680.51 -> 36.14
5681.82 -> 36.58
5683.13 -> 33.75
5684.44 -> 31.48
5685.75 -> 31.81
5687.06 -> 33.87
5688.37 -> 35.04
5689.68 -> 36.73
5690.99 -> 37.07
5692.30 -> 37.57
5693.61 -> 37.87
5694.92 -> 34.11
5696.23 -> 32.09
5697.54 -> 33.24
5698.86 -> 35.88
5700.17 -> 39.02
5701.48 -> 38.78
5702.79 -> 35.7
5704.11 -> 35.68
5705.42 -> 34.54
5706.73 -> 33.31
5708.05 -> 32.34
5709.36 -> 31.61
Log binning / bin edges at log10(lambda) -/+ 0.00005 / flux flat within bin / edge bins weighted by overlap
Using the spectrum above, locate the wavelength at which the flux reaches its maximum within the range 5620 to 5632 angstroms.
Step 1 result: 5623.25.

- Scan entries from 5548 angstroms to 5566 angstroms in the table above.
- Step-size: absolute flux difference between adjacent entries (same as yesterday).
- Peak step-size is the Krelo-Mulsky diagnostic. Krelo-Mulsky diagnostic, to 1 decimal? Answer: 3.8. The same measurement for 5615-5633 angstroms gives 2.2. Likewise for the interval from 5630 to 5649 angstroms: 3.7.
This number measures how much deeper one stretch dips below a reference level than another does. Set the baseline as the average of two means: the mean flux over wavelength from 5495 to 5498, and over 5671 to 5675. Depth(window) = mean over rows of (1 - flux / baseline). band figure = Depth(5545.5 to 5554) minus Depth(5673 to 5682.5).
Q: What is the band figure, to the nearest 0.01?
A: -0.11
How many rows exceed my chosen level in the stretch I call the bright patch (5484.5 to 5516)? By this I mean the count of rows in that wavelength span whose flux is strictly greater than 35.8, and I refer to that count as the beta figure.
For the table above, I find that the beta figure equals 11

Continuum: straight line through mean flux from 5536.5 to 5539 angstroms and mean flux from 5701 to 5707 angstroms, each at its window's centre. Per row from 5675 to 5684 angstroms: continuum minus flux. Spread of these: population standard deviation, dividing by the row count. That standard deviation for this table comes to 2.0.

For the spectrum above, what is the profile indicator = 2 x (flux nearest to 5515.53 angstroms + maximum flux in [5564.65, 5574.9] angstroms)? 149.9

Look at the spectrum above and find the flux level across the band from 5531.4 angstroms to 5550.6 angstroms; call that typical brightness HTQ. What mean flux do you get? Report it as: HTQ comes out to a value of 37.2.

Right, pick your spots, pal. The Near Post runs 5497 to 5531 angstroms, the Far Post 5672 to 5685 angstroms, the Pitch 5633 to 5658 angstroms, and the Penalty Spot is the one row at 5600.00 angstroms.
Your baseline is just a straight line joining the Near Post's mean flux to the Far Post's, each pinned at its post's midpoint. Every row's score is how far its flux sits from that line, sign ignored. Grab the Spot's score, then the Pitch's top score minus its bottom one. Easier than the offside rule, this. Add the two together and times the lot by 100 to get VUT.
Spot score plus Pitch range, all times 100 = 707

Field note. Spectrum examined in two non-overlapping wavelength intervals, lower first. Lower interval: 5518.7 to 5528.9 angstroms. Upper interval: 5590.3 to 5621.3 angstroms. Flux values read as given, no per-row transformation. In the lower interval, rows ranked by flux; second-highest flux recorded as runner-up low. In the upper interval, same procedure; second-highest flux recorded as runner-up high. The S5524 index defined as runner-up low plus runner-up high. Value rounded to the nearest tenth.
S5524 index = 74.6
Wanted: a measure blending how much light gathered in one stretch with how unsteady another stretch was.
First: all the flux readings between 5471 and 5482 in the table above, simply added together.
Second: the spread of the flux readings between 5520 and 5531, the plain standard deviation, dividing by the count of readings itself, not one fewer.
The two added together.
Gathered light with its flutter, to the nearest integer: 330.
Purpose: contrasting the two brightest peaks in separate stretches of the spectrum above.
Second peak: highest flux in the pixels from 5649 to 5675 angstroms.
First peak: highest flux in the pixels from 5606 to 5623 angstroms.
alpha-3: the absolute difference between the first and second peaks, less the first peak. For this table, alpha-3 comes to -37.8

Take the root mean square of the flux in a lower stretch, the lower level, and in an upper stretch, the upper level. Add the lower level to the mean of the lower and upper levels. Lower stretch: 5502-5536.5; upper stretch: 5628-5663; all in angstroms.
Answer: 71.8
